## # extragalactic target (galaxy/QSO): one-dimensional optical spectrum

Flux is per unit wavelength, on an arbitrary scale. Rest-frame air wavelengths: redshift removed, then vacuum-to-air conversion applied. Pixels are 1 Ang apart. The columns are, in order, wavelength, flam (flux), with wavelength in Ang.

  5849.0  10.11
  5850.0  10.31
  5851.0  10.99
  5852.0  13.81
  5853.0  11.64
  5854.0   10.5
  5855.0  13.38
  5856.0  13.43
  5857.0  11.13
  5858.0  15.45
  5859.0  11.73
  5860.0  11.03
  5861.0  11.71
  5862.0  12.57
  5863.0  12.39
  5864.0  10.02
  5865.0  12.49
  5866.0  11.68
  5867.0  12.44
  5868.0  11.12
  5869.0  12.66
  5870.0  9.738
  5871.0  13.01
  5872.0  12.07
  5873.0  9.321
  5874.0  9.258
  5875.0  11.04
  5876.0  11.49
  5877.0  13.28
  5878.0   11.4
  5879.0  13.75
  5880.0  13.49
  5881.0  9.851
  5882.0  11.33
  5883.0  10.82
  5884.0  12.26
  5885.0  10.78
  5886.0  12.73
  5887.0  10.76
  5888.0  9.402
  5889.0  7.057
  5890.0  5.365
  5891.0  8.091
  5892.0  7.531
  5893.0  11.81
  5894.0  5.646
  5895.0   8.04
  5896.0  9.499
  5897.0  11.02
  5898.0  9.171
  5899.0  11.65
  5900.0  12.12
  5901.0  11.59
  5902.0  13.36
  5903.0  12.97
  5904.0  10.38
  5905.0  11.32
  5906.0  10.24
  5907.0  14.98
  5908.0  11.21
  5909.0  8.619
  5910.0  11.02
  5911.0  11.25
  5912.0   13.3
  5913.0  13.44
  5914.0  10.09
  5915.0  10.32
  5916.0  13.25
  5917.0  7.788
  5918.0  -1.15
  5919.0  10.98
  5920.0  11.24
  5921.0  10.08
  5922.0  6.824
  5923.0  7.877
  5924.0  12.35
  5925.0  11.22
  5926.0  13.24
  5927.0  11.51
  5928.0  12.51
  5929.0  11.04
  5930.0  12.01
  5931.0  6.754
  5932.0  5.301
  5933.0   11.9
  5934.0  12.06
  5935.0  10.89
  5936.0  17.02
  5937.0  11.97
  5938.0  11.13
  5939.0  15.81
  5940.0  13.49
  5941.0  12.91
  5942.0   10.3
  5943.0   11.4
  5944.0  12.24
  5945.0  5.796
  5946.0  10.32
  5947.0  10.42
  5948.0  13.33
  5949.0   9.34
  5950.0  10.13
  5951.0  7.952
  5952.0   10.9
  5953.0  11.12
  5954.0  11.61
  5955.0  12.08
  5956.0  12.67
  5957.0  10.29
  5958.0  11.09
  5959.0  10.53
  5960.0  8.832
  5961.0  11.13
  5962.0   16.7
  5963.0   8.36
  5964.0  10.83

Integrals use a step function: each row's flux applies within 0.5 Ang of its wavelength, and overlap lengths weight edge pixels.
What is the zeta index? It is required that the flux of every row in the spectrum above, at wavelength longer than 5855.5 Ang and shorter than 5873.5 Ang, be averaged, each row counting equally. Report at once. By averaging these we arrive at 11.9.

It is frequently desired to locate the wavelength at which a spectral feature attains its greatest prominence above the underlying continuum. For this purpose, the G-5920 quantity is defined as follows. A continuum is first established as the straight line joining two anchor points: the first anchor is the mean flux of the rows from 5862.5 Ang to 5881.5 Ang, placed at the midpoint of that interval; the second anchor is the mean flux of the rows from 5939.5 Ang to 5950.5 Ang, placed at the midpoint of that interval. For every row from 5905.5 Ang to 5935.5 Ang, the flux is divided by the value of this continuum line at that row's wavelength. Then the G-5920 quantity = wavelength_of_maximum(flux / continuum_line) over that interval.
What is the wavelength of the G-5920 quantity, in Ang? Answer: 5907.0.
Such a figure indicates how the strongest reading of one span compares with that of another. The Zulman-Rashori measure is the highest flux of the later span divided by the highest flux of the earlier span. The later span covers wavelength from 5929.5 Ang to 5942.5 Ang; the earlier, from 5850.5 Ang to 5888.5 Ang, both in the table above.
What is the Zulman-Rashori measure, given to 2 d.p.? 1.10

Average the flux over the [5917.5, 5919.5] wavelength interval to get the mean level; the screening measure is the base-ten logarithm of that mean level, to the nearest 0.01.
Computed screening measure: 0.69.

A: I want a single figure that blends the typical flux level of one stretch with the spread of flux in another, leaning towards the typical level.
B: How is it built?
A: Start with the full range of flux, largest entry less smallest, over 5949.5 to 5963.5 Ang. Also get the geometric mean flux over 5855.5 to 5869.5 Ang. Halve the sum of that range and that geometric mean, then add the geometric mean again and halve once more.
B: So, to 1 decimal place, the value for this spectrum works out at 11.2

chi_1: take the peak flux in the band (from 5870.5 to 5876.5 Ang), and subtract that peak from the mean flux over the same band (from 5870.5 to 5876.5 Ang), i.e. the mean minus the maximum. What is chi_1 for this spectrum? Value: -2.0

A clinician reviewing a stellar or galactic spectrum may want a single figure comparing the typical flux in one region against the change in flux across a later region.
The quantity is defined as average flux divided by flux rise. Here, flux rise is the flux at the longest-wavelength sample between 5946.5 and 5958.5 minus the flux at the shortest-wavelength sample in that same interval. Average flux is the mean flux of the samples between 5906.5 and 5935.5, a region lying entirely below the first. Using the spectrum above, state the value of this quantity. 16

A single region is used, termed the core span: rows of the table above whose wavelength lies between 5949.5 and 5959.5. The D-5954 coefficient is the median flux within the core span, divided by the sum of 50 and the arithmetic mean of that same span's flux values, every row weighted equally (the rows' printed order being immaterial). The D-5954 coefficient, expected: 0.181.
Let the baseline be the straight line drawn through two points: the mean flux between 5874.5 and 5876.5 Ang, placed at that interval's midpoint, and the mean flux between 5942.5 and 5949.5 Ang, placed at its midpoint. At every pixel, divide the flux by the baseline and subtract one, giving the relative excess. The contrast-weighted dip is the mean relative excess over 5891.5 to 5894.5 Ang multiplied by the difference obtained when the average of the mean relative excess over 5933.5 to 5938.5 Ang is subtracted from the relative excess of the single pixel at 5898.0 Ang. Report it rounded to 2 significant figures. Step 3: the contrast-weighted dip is 0.090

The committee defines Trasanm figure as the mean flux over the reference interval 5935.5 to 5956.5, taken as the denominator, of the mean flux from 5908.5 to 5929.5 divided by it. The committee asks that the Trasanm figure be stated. 0.90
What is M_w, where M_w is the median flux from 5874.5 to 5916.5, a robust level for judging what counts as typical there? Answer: 11.1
